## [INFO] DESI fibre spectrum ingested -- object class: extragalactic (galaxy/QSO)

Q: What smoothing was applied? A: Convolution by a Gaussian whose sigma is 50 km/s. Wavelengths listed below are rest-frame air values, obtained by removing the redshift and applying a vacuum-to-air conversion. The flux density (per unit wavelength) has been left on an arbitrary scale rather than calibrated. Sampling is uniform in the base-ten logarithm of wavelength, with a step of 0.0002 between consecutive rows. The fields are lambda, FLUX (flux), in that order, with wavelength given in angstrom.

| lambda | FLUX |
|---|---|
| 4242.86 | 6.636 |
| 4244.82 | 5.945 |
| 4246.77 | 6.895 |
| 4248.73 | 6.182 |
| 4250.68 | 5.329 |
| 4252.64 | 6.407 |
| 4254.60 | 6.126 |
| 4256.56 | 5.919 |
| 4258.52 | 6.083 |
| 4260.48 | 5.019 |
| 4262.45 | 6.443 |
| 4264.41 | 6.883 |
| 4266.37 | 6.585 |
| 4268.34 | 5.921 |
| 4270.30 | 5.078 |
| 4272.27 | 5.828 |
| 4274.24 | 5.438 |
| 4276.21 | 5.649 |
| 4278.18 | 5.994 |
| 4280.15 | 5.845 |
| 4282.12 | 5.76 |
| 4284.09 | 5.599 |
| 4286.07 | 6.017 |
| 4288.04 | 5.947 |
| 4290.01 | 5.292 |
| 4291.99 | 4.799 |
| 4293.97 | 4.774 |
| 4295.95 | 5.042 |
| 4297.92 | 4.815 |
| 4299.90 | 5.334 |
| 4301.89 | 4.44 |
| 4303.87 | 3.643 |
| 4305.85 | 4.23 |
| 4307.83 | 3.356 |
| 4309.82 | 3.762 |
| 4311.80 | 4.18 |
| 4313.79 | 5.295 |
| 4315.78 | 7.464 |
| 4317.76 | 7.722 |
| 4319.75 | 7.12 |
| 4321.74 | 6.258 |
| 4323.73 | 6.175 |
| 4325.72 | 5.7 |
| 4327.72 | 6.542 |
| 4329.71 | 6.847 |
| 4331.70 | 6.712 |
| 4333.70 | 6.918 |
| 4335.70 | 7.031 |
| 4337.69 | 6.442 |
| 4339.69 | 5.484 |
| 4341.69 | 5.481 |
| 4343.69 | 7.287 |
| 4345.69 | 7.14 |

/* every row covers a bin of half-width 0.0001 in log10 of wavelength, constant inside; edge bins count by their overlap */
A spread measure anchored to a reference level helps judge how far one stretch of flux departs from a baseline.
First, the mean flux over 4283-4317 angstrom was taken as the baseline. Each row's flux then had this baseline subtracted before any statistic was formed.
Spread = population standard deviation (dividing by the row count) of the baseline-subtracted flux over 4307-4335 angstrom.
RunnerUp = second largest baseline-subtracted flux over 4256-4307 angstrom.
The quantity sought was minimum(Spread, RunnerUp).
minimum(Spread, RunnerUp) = 1.3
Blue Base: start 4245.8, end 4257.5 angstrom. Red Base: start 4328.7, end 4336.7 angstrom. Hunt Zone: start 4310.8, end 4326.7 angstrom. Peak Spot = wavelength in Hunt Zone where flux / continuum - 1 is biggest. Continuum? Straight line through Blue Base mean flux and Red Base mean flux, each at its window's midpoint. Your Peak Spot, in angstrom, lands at 4317.76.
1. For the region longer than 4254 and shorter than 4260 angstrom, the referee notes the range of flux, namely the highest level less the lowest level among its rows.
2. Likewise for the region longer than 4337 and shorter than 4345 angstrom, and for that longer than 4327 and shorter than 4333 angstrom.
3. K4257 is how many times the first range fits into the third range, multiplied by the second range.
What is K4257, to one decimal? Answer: 2.7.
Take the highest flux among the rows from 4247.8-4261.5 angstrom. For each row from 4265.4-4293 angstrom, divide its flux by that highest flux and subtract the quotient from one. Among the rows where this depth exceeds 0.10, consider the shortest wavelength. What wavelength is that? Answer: 4270.30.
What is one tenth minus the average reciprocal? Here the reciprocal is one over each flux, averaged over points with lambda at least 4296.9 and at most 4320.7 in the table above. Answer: -0.11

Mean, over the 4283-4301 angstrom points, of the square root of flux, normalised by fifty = 0.046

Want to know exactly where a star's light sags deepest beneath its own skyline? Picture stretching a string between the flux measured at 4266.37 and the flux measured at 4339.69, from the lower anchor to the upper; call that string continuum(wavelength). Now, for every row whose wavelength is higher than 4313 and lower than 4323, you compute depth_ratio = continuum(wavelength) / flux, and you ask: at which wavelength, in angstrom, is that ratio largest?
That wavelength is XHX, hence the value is 4313.79 angstrom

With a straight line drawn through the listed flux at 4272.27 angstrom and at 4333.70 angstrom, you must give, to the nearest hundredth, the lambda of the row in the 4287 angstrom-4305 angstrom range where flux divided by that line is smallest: 4303.87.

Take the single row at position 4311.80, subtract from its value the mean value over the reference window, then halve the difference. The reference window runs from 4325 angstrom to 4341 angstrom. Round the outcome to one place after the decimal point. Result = -1.1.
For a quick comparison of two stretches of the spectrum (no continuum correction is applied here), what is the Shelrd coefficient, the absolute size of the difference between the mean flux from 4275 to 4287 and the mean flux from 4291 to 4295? 1.0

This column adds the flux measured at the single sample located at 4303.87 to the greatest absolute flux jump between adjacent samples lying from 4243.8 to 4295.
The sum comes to 5.1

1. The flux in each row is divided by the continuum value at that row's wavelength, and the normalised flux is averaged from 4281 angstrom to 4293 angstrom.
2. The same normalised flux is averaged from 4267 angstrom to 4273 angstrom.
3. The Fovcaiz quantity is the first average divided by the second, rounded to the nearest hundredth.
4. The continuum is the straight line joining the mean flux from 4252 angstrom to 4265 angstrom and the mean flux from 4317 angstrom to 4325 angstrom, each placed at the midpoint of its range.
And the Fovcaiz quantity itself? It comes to 0.96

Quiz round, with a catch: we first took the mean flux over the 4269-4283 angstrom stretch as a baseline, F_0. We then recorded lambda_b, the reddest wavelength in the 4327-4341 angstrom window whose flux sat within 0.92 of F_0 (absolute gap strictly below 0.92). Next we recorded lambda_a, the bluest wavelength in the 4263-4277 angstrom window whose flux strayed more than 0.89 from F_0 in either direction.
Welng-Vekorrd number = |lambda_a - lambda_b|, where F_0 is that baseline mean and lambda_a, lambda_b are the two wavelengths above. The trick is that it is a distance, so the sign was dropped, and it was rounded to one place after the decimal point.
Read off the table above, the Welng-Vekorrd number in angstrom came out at 75.3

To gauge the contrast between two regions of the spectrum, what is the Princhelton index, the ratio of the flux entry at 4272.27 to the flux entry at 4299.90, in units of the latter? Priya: 1.09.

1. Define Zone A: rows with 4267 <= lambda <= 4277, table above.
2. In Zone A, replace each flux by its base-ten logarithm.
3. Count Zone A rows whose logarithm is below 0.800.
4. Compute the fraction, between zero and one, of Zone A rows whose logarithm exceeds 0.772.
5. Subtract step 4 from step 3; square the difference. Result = 23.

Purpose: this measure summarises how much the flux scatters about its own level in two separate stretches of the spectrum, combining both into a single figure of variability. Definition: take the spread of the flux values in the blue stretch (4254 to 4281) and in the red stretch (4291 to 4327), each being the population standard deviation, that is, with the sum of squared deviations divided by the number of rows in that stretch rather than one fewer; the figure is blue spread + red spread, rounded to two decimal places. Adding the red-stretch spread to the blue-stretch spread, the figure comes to 1.76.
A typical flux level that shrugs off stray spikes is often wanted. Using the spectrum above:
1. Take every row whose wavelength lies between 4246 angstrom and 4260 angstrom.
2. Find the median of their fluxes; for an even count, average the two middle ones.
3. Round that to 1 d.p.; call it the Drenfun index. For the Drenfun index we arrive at 6.1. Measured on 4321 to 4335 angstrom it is 6.5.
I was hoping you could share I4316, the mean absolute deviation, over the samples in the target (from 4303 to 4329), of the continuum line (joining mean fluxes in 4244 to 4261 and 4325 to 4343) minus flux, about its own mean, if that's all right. 1.28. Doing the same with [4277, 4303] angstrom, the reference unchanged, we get 0.49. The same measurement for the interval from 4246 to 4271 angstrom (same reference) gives 0.48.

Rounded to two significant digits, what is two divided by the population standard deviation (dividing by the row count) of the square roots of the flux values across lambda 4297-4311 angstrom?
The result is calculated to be 13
